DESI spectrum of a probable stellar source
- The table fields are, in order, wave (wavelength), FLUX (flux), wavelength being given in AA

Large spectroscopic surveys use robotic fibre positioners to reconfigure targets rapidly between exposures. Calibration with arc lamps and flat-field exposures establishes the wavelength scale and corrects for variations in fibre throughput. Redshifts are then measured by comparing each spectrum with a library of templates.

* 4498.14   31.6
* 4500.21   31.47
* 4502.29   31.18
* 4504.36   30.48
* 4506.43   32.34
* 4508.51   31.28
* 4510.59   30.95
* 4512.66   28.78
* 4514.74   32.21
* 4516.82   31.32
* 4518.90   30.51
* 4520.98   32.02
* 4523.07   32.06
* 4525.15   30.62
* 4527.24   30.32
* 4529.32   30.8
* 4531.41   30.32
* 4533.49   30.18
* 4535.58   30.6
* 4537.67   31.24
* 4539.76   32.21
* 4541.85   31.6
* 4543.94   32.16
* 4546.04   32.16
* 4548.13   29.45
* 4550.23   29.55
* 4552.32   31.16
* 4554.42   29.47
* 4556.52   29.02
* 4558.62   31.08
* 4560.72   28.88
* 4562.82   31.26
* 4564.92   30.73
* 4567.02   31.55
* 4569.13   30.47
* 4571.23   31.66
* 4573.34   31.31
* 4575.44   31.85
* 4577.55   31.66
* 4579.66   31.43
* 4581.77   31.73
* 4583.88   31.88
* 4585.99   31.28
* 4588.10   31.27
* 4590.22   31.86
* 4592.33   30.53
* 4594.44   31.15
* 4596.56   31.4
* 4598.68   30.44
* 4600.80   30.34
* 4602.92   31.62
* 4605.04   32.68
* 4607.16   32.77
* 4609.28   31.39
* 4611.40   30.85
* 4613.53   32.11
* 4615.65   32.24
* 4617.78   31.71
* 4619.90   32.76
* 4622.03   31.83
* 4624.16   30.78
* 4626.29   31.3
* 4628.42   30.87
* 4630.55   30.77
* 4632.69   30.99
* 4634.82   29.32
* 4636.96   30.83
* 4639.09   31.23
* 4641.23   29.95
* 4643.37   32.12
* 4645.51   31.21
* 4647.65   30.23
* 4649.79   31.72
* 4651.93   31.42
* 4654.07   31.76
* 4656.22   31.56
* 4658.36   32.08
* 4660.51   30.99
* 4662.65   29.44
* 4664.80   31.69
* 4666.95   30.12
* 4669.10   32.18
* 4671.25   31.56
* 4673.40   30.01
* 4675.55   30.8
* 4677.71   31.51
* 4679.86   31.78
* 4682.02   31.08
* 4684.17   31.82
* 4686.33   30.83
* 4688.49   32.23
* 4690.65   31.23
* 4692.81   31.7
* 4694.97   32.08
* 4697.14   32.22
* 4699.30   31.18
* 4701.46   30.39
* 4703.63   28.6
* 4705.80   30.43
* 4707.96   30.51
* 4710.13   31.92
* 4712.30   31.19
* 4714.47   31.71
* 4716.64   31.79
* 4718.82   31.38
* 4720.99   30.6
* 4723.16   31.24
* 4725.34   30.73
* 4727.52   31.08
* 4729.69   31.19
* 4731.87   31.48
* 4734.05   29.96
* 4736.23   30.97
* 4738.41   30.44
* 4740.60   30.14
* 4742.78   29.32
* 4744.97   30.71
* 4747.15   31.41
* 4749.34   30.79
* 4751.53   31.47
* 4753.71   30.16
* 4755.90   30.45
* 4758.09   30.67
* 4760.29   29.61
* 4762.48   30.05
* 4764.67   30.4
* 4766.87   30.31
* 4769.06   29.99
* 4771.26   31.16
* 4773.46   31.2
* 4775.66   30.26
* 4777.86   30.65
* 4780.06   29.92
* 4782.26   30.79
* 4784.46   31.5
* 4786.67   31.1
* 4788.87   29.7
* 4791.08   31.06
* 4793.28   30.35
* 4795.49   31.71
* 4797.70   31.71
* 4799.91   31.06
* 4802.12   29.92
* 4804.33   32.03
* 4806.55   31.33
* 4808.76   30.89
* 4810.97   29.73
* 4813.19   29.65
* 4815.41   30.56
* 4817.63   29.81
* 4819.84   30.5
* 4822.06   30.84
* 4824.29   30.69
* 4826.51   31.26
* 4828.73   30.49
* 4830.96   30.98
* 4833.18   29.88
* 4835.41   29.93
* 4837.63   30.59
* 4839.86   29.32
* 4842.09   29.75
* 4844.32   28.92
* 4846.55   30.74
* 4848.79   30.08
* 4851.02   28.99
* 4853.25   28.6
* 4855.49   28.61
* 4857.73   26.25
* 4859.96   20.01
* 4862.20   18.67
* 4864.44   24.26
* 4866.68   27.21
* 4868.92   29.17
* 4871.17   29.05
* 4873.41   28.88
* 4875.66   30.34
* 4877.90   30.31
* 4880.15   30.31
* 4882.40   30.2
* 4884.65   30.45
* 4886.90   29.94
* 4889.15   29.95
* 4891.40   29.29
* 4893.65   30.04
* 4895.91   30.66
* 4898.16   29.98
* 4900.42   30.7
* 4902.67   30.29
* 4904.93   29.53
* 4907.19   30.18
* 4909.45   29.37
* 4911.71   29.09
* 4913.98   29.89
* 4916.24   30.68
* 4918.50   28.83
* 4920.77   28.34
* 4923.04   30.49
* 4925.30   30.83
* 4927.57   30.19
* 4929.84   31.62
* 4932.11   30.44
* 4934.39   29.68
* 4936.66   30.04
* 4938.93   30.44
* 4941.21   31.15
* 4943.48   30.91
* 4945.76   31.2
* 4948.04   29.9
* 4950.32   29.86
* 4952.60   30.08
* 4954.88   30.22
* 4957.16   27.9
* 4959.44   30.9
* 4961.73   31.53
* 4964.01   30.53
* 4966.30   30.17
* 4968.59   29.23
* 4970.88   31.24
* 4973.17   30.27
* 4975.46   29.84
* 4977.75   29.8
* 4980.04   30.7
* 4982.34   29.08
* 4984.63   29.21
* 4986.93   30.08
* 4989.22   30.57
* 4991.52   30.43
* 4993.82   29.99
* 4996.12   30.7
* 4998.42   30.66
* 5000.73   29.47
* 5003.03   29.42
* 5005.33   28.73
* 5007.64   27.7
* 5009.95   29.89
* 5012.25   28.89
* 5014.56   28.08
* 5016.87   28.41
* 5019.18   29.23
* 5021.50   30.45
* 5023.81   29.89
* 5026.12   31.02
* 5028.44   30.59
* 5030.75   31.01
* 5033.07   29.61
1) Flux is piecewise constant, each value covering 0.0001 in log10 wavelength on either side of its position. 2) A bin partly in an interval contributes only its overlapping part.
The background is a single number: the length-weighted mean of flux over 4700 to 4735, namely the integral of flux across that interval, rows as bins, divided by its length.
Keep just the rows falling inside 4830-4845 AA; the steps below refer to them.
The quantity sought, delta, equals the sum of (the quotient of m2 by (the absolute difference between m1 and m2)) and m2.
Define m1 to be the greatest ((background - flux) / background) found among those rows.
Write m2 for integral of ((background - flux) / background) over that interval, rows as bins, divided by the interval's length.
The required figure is 1.0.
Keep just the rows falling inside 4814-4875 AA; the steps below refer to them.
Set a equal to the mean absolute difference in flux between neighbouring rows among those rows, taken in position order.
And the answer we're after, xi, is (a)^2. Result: 1.6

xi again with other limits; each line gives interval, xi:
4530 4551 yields 0.5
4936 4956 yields 0.2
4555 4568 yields 2.6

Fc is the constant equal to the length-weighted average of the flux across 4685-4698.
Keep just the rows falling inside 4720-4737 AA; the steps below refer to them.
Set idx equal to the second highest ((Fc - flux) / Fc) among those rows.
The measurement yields 0.034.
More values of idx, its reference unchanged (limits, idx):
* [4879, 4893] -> 0.055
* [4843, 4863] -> 0.368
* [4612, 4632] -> 0.029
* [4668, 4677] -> 0.028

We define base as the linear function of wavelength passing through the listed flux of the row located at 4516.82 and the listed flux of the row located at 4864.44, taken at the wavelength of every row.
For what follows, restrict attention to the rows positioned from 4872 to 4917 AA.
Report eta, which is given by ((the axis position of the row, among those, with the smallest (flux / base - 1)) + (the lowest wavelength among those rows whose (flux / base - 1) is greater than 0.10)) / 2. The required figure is 4873.4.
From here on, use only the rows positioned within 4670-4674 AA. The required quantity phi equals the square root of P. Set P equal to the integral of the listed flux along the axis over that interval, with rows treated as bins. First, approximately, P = 124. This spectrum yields 11.1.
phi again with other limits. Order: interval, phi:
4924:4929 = 12.4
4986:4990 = 11.0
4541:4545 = 11.3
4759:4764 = 12.2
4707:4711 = 11.2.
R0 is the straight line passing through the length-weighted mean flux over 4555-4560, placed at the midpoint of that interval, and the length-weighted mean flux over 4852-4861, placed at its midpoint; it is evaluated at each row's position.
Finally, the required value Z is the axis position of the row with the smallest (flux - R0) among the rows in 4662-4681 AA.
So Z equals 4662.65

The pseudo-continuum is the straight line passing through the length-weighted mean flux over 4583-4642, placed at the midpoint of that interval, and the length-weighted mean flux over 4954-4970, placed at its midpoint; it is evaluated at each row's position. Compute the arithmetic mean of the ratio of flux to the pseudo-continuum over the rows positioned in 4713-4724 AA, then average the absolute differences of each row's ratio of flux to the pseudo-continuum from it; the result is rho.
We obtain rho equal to 0.0107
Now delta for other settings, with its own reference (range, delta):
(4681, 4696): -0.9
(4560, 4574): 0.0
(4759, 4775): 0.7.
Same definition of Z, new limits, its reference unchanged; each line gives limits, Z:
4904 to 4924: 4920.77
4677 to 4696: 4686.33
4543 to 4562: 4560.72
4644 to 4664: 4662.65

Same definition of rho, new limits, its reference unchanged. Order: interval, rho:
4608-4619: 0.0141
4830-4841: 0.0168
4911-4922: 0.0242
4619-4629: 0.0199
